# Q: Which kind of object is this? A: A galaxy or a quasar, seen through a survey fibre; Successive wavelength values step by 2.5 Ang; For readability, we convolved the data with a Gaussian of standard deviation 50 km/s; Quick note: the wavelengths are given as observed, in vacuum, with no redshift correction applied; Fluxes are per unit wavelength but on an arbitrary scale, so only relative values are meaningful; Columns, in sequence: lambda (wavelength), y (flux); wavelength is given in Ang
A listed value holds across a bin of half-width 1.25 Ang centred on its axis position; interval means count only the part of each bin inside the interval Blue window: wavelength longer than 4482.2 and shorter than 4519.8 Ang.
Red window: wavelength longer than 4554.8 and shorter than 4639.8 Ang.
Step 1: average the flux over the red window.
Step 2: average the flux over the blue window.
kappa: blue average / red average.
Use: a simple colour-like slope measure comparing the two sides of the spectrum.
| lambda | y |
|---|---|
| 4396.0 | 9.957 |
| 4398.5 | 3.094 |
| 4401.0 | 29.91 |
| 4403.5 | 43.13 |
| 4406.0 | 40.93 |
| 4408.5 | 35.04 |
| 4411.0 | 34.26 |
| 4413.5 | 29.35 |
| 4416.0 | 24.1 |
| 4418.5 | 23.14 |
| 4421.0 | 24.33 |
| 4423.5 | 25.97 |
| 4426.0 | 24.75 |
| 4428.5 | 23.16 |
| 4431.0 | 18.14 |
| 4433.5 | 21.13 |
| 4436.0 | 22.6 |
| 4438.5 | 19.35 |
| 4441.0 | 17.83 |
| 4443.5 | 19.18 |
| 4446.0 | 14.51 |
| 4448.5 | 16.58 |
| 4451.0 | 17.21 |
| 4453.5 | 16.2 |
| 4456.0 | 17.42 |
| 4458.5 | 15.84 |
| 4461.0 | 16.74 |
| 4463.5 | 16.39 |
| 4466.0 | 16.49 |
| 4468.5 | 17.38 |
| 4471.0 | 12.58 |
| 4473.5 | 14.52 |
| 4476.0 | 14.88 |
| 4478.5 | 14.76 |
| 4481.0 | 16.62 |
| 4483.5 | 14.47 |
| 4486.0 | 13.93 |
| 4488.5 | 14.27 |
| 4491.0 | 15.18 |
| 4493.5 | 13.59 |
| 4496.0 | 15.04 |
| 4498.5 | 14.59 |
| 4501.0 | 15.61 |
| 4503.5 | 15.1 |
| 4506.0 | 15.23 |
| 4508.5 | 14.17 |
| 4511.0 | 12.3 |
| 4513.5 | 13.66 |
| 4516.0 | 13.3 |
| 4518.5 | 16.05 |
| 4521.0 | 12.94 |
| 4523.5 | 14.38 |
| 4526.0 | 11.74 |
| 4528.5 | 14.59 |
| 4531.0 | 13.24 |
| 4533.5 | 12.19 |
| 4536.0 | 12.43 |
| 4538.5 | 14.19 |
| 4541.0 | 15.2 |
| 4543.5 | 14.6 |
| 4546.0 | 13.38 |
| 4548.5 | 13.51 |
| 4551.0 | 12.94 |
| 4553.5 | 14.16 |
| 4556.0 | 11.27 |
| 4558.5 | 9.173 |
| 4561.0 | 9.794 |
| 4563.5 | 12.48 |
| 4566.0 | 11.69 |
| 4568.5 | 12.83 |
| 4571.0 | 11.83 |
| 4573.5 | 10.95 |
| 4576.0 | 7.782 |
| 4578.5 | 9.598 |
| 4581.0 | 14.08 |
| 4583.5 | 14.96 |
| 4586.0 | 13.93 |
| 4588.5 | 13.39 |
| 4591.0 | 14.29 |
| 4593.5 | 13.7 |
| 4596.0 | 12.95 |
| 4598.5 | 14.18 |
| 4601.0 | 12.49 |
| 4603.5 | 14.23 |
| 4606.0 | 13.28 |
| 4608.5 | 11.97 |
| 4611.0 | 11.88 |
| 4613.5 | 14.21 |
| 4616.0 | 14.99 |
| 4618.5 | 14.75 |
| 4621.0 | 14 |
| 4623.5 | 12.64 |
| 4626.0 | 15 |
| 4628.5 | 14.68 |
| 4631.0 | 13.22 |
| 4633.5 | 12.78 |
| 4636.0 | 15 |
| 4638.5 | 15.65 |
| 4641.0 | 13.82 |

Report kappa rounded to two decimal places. 1.12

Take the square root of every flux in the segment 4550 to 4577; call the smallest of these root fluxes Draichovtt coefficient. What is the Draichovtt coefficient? 2.8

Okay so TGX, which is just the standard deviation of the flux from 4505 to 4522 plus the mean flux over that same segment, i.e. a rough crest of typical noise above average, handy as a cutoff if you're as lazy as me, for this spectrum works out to 15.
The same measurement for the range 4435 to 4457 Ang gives 20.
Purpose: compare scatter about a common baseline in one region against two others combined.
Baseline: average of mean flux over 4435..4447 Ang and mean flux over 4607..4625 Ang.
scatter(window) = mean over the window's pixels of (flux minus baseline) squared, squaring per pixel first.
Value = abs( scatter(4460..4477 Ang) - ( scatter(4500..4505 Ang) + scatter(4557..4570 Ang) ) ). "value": 24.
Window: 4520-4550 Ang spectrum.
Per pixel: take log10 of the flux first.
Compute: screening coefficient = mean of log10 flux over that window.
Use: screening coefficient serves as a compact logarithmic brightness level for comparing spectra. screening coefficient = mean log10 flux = 1.13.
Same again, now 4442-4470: 1.22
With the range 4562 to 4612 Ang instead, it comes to 1.10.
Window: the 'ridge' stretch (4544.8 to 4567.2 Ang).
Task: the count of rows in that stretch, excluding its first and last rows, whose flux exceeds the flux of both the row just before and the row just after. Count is 3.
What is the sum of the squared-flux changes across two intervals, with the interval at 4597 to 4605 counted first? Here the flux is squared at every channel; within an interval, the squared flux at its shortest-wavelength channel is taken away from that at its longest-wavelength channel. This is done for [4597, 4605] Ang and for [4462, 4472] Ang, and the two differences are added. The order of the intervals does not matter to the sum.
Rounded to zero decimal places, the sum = -109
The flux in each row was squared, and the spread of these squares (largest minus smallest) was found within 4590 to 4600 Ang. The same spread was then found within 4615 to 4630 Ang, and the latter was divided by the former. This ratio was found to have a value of 1.8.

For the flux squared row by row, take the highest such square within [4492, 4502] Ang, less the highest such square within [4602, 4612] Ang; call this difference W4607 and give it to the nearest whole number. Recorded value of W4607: 41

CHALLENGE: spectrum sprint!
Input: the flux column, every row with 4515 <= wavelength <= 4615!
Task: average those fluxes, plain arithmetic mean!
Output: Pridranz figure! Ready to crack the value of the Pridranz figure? 12.9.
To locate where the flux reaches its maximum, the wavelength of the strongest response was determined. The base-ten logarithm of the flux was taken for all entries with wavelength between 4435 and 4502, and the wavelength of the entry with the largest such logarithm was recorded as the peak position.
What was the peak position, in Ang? 4436.0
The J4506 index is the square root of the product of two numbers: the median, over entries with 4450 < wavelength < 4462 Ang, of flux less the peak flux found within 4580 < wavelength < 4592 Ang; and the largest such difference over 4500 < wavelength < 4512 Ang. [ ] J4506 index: 1.1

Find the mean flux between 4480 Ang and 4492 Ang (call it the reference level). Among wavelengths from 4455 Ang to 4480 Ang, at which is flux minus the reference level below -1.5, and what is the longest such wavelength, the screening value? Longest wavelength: 4471.0 Ang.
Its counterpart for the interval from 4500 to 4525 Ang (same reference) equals 4521.0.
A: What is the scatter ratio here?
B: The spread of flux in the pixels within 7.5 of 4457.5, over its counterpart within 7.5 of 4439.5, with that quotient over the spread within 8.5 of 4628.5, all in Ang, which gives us 0.2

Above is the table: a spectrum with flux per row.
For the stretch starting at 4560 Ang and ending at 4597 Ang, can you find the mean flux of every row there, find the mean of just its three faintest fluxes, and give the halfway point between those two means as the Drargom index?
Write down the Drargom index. 10.7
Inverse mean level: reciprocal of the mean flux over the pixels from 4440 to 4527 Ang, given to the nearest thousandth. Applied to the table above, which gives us 0.066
